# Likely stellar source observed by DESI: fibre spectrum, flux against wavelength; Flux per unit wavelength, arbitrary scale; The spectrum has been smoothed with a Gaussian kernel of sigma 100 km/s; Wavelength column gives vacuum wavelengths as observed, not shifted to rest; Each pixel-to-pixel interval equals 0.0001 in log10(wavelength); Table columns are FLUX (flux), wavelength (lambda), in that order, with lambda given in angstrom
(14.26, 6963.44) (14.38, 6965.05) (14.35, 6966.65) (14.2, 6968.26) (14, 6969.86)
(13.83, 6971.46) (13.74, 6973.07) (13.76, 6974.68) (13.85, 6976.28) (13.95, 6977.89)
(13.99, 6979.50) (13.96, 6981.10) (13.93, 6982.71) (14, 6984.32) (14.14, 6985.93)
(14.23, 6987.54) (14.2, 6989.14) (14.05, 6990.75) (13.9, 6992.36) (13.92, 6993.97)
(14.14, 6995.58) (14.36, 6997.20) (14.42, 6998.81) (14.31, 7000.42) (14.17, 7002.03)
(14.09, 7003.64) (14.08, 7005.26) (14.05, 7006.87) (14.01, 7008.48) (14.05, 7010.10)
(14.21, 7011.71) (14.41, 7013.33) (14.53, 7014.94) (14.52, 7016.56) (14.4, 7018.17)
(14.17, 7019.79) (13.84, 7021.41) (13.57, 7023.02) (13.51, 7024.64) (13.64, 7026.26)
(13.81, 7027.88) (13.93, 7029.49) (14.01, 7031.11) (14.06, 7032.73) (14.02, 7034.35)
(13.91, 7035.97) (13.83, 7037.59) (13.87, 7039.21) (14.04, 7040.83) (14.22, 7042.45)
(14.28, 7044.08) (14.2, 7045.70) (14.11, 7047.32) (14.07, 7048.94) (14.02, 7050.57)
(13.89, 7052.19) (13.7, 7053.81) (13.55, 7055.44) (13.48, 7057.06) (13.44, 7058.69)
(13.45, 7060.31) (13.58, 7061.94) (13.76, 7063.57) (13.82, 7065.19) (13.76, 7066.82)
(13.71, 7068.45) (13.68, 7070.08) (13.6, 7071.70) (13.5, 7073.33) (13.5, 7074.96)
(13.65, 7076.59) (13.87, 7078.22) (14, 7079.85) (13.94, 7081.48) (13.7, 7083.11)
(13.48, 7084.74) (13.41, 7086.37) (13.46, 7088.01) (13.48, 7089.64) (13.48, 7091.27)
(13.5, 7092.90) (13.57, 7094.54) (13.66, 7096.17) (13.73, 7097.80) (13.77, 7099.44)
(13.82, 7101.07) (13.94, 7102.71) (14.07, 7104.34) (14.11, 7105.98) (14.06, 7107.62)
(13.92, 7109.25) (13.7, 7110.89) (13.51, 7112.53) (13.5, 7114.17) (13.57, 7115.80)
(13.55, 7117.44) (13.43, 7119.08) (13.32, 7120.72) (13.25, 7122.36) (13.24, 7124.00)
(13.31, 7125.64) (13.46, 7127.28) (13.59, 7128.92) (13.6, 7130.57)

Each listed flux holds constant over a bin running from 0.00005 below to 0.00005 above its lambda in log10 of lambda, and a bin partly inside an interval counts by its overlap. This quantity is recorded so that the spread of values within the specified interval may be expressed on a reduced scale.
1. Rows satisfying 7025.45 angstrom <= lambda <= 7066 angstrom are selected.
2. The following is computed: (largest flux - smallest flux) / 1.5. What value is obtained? 0.56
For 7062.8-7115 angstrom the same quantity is 0.47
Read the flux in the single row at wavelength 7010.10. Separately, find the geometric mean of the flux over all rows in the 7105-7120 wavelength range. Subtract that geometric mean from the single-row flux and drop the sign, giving 0.3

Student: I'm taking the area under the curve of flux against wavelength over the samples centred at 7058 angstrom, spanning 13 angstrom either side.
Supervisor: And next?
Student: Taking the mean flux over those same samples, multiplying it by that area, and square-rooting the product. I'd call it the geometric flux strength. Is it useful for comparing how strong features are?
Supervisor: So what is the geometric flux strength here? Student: 70.2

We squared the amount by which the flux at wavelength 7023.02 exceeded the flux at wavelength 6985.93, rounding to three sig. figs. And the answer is 0.325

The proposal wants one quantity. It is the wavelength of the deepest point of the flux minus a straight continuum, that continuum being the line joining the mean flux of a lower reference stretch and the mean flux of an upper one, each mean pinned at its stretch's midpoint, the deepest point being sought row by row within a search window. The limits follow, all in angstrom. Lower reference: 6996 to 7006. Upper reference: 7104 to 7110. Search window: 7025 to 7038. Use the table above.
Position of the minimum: 7026.26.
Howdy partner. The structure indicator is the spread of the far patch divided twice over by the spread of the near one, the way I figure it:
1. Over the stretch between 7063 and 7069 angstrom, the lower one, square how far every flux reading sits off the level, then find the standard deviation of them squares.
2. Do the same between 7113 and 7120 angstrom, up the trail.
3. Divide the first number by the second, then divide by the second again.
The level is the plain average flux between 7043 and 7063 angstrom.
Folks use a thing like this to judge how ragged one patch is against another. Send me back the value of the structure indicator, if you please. 3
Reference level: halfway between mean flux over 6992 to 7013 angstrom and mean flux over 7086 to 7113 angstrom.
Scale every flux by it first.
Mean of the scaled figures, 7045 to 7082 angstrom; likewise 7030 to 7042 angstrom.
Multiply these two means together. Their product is 0.990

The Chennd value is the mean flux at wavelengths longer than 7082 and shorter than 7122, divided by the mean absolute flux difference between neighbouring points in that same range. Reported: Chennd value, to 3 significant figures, 164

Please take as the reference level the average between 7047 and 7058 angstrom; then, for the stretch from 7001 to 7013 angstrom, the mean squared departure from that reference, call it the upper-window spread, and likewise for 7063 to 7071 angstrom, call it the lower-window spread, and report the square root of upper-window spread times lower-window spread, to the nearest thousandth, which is 0.027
